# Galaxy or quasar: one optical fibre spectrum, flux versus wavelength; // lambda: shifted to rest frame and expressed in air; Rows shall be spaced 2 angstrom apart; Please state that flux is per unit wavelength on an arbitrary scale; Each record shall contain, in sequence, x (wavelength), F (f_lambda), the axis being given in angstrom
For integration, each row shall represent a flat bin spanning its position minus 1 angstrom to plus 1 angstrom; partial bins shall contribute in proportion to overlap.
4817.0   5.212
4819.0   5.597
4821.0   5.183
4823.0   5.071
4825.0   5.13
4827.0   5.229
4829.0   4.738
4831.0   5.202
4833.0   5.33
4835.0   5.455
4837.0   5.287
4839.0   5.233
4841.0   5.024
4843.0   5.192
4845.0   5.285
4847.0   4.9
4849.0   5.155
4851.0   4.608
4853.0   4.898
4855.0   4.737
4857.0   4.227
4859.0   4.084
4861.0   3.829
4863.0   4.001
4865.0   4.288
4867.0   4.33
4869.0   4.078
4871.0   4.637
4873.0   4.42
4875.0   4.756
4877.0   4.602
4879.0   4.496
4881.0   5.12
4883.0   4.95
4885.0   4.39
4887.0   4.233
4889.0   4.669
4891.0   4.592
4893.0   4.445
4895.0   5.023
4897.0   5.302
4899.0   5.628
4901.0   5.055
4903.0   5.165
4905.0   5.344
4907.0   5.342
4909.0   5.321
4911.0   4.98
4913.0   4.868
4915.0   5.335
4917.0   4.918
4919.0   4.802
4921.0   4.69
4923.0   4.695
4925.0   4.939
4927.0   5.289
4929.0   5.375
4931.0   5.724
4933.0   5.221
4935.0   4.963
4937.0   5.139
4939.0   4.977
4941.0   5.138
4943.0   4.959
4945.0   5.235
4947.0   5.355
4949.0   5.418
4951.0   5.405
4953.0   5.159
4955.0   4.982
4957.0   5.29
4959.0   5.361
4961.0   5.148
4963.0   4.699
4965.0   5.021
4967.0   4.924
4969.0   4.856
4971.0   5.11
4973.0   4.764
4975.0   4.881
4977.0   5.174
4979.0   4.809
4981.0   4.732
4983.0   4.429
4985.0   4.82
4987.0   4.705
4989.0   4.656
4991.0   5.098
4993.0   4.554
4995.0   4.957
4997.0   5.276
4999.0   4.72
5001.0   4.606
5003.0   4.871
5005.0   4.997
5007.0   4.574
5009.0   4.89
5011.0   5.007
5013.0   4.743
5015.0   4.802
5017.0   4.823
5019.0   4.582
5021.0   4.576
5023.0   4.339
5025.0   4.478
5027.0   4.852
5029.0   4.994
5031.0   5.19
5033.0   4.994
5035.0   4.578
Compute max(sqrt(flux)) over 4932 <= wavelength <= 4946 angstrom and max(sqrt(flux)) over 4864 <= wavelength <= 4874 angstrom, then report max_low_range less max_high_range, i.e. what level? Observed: -0.13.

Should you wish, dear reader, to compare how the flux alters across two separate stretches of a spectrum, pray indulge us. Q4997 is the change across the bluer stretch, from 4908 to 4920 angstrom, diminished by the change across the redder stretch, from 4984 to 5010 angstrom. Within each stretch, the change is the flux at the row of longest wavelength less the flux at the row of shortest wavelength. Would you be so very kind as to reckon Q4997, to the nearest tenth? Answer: -0.6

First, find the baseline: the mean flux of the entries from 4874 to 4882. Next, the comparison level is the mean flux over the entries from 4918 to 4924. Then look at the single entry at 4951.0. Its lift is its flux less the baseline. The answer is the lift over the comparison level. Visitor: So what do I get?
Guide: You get 0.14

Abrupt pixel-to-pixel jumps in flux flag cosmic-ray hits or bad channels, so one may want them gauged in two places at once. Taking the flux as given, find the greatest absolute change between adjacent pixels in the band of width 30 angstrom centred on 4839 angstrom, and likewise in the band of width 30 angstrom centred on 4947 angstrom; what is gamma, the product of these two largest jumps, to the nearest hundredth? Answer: 0.17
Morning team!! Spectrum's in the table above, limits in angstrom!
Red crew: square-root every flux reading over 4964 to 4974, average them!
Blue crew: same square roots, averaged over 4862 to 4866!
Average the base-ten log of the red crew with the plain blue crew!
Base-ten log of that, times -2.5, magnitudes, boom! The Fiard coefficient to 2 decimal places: -0.19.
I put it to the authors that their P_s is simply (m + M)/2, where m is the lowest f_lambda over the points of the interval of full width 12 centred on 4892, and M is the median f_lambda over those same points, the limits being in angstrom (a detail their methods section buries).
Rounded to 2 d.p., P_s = 4.43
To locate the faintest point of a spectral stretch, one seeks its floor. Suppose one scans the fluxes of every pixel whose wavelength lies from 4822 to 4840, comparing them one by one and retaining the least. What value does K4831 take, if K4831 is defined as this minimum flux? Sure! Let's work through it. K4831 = 4.738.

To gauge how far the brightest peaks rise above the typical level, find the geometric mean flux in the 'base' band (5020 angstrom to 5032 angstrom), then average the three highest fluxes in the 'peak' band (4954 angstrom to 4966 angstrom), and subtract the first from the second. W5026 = 0.5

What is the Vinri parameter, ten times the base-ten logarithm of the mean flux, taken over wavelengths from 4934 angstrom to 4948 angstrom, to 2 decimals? 7.08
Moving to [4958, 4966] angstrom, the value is 7.04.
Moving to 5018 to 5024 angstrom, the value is 6.53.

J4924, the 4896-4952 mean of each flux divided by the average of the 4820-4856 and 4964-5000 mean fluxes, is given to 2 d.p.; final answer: 1.04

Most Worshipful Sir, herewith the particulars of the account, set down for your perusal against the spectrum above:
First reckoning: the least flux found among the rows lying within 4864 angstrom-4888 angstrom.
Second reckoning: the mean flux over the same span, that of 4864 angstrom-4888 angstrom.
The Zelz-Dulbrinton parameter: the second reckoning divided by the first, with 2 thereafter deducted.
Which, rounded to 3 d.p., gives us -0.890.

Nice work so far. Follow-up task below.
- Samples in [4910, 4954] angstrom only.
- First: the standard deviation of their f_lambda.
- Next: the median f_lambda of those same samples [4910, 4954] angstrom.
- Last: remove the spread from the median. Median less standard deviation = 4.88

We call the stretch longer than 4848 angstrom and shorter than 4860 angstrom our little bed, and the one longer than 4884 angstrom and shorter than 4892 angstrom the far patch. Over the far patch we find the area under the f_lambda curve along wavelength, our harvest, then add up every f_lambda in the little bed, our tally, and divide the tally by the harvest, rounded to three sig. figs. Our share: 0.775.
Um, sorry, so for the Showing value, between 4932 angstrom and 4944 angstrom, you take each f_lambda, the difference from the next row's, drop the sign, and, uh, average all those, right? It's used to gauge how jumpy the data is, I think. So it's 0.19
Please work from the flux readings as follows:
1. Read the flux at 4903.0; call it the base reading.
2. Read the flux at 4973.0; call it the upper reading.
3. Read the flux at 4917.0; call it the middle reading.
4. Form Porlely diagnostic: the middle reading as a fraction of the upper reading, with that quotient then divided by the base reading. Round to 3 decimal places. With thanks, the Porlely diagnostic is 0.200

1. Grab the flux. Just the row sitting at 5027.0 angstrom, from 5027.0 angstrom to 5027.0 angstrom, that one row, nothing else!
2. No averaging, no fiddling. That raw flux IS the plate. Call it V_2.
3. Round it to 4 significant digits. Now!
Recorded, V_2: 4.852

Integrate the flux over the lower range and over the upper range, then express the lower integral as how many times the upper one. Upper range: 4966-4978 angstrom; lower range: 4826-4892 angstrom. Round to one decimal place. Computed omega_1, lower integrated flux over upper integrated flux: 5.3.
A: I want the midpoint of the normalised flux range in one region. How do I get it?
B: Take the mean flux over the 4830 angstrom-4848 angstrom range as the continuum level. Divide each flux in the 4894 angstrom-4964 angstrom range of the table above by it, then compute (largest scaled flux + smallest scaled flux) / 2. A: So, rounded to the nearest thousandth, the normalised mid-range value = 0.999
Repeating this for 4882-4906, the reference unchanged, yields 0.946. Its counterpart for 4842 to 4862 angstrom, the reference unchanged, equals 0.874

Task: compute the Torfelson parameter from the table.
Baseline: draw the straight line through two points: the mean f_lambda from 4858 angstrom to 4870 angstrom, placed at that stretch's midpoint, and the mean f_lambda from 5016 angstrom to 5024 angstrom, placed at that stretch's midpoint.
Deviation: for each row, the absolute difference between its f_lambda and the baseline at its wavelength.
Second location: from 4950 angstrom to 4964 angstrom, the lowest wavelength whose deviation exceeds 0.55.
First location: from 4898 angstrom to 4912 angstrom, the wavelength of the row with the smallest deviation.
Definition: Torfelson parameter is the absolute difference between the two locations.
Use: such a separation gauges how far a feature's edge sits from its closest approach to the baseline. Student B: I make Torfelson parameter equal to 40 angstrom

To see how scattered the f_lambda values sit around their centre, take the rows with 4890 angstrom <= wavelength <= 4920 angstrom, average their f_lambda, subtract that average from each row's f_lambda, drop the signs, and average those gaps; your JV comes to 0.26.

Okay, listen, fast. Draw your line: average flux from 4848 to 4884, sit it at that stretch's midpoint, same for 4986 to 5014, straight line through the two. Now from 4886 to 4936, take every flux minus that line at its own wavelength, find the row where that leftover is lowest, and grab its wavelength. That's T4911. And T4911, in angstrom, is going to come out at 4887.0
